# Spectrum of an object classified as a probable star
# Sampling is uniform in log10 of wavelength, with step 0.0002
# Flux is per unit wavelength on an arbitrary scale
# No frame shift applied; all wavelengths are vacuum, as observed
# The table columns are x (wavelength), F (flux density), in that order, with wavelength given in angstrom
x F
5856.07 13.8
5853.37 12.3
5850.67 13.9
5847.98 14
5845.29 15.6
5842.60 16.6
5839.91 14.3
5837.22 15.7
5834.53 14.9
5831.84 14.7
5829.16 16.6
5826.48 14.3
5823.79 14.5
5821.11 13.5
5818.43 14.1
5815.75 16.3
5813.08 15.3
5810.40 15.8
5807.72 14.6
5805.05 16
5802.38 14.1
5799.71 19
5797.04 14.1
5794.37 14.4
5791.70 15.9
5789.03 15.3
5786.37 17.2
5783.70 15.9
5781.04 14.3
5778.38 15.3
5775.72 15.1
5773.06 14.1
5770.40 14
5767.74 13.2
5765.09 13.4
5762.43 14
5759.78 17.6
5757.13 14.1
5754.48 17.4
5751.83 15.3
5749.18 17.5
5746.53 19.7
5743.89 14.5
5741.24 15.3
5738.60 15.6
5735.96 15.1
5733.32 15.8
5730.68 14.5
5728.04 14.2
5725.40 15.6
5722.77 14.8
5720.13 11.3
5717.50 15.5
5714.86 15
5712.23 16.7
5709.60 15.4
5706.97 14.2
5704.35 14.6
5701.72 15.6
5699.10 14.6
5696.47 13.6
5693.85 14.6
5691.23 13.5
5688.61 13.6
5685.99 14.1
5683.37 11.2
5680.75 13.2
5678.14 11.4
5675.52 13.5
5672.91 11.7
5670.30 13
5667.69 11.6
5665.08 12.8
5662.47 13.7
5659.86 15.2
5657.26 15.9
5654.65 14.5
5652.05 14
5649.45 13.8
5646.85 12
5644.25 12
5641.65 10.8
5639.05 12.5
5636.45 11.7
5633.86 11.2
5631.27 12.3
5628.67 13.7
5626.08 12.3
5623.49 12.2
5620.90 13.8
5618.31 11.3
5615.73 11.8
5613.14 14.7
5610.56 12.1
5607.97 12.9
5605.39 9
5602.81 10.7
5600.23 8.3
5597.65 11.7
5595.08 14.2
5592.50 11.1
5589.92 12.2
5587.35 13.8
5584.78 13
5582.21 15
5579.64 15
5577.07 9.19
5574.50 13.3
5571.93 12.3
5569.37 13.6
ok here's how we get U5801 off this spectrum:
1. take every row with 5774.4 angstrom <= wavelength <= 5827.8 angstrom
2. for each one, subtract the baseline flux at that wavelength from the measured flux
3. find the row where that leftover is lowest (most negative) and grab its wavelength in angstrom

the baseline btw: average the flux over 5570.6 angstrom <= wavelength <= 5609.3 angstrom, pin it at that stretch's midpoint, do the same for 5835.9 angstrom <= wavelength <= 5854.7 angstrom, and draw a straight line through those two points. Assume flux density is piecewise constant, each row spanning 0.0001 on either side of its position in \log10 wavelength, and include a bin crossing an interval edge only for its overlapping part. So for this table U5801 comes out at 5821.11 angstrom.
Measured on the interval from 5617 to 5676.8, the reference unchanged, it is 5641.65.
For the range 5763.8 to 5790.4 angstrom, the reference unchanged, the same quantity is 5767.74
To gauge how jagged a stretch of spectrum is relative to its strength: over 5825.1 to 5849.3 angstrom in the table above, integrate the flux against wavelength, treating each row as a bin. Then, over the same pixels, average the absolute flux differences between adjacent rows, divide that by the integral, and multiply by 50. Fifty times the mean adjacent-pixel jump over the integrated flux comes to 0.20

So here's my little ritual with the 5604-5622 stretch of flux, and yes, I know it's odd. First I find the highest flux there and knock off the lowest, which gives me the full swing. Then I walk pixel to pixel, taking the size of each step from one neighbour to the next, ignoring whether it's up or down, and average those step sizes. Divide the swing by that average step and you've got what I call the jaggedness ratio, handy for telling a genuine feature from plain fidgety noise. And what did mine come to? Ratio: 2.6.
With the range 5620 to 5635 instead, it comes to 2.3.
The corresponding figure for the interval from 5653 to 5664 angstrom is 1.8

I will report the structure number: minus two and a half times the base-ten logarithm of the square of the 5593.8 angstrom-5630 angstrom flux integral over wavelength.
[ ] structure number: -13.2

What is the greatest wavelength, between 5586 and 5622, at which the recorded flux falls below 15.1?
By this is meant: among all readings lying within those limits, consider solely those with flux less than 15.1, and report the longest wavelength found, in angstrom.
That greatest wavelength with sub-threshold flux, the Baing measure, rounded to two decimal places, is 5620.90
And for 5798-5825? 5823.79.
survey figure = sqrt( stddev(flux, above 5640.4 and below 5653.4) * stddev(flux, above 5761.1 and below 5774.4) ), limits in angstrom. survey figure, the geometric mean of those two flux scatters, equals 0.7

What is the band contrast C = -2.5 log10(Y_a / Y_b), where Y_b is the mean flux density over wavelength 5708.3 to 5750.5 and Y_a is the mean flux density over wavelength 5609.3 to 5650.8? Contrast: 0.24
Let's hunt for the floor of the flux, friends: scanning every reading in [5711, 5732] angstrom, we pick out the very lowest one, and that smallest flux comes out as 11.3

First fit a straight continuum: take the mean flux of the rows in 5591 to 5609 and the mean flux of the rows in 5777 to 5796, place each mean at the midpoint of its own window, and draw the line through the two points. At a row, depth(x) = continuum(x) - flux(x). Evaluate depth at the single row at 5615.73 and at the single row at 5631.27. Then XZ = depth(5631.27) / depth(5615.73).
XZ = 1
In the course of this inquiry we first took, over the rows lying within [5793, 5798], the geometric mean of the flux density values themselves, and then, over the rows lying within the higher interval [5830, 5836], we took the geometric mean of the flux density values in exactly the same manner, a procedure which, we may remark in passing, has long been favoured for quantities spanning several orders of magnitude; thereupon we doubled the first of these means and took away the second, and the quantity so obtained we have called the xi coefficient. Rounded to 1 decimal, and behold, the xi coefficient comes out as 13.7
